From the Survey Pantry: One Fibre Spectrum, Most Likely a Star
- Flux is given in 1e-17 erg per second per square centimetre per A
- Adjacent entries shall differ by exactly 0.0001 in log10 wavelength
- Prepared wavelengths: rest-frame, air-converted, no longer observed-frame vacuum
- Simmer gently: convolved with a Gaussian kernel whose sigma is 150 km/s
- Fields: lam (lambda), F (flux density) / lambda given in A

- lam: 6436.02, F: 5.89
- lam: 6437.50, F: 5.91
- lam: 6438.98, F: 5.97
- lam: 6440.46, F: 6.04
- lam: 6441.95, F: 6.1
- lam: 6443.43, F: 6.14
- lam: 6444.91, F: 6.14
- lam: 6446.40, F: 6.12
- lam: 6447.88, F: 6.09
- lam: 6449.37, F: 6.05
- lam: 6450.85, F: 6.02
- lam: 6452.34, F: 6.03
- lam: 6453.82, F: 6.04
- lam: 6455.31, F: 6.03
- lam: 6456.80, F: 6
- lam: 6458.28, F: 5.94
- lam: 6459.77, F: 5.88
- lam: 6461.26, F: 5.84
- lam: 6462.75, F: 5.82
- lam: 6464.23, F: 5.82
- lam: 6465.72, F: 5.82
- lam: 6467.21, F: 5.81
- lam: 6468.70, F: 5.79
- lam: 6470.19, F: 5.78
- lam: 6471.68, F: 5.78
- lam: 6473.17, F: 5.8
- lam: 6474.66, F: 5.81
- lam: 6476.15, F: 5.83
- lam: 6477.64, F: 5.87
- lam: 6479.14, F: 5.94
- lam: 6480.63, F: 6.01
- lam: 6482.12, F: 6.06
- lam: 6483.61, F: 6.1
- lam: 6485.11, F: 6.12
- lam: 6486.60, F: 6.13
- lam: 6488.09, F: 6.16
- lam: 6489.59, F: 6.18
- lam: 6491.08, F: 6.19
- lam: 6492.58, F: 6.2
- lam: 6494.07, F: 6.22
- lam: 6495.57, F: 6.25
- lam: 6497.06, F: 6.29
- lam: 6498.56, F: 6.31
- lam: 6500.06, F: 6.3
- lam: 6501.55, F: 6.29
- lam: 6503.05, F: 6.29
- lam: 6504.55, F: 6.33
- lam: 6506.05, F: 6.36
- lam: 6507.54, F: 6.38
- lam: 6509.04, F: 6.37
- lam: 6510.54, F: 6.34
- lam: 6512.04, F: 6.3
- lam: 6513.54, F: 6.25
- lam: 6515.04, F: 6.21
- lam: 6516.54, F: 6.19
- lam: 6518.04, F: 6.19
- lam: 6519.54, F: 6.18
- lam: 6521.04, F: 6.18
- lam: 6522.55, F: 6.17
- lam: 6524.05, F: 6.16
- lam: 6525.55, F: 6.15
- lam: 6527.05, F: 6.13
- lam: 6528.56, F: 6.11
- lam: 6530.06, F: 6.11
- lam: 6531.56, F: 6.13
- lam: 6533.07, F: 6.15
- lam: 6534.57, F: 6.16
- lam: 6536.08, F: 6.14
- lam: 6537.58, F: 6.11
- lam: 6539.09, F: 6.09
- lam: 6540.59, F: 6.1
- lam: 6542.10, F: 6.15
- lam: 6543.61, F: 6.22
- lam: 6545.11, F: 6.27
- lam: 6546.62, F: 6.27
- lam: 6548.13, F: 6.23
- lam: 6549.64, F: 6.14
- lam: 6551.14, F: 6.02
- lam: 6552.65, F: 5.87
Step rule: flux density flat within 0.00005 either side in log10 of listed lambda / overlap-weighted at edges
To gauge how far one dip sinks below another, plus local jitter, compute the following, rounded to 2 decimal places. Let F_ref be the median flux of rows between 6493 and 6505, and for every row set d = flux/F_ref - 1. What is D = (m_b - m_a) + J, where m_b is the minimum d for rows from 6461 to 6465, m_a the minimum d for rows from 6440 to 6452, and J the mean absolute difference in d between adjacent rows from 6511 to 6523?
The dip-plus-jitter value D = -0.03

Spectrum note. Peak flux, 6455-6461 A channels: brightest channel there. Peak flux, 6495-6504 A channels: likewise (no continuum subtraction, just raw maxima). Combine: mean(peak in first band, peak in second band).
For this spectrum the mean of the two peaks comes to 6.17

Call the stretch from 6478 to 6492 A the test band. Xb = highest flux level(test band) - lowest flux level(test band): 0.25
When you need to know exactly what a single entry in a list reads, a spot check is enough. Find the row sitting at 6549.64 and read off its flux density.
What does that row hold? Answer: 6.14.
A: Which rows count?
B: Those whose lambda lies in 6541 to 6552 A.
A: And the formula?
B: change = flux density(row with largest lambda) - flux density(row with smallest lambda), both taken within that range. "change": -0.13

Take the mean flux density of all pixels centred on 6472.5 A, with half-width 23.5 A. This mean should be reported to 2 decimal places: 5.98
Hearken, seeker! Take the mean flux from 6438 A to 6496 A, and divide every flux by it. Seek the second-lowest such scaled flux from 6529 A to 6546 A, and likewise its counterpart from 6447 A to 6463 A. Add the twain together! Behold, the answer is 1.991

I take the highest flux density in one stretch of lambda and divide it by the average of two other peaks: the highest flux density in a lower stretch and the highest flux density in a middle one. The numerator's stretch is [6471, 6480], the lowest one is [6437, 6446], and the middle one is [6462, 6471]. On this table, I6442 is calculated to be 0.99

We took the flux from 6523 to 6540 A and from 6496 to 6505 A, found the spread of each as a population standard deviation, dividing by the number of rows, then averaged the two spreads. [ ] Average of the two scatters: 0.018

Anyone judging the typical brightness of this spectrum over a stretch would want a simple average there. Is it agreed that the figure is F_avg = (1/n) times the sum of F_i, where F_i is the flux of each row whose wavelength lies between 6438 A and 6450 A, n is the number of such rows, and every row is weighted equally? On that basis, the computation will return 6.08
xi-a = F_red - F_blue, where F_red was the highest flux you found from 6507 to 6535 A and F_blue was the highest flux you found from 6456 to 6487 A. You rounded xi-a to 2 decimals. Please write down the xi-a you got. 0.25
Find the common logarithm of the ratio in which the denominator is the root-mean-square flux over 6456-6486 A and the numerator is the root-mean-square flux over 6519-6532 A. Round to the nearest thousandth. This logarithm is 0.018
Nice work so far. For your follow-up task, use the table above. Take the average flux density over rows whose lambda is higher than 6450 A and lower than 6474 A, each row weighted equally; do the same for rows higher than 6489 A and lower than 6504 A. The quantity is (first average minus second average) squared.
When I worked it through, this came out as 0.133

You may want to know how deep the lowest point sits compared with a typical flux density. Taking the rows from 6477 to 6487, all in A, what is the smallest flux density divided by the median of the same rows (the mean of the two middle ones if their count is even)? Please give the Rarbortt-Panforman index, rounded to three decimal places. 0.969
